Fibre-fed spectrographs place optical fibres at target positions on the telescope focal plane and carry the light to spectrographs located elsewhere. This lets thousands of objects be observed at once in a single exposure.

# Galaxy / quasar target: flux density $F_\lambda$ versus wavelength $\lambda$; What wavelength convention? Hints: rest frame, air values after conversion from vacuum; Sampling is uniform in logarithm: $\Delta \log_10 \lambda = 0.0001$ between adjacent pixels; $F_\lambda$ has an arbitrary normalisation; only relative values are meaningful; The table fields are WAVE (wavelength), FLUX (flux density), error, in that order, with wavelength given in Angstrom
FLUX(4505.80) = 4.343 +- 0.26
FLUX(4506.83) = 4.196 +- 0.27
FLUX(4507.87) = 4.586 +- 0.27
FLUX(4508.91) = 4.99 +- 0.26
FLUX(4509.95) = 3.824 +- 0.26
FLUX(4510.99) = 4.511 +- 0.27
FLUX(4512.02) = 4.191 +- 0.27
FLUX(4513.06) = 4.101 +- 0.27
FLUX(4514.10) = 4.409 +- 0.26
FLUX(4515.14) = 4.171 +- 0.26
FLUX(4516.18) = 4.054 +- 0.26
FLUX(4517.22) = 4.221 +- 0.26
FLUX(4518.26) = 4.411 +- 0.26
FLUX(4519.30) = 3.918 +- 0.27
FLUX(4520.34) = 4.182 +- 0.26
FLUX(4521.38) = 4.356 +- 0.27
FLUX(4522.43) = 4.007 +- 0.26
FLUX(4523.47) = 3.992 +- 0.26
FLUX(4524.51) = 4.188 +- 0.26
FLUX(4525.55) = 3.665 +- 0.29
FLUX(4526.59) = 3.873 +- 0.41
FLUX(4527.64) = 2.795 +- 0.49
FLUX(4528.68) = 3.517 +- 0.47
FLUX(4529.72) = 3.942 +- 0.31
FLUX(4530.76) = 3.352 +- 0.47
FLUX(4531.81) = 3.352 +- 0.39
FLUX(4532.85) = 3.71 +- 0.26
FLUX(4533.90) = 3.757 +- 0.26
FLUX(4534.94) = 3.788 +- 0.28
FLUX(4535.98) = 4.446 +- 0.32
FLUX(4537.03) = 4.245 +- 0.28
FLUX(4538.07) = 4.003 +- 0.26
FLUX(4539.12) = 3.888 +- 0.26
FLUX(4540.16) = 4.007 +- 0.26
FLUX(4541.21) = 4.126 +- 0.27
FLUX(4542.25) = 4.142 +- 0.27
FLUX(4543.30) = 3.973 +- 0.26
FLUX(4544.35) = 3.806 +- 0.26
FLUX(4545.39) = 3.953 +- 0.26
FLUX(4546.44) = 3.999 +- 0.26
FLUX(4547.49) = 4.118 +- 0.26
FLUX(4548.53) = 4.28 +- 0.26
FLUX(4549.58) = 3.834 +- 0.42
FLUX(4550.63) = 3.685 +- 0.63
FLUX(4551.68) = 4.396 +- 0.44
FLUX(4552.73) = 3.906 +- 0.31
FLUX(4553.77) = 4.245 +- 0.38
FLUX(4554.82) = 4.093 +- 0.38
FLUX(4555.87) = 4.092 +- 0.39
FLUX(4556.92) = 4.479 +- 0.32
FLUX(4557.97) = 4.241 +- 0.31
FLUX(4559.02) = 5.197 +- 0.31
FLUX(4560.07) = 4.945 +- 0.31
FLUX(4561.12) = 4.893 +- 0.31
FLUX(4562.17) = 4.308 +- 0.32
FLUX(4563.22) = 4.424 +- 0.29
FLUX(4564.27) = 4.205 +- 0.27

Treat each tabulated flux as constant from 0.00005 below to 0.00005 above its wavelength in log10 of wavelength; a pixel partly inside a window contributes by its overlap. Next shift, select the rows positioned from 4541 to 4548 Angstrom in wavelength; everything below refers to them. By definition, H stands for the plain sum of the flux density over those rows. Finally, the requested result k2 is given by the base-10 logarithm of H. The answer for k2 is 1.449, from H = 28.1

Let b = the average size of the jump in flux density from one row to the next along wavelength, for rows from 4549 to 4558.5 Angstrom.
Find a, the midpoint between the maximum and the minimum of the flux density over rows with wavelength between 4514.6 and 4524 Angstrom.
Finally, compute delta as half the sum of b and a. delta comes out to 2.2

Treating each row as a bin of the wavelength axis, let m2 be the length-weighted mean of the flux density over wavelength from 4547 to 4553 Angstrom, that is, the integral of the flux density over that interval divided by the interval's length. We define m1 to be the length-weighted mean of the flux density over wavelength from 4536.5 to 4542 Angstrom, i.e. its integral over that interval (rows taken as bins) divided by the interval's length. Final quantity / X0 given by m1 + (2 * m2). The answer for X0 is 12.1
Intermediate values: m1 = 4.1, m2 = 4.0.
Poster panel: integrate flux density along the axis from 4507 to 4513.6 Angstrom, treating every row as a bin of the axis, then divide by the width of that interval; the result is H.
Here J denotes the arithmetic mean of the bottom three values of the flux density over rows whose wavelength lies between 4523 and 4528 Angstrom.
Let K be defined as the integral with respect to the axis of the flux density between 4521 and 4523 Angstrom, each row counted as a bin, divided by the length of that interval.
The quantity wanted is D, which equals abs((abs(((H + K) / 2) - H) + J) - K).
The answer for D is 0.6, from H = 4.4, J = 3.44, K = 4.1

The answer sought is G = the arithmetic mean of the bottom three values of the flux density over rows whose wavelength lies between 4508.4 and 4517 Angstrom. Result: 3.99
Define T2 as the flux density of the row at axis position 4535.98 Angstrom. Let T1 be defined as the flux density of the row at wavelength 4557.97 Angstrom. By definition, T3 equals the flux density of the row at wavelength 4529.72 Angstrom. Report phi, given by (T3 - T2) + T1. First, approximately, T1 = 4.241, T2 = 4.446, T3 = 3.942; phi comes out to 3.7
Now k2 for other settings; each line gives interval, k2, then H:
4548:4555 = 1.454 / 28.4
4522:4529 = 1.416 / 26.0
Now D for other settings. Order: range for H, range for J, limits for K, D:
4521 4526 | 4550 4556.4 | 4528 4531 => 0.5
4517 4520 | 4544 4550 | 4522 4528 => 0.3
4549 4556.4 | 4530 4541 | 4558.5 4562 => 1.0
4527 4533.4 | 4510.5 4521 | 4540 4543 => 0.3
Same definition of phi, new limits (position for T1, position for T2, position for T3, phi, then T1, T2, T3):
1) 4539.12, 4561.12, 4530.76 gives 2.3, 3.888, 4.893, 3.352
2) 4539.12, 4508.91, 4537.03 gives 3.1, 3.888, 4.99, 4.245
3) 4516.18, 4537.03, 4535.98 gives 4.3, 4.054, 4.245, 4.446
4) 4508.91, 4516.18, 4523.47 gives 4.9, 4.99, 4.054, 3.992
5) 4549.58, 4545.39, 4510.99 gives 4.4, 3.834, 3.953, 4.511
